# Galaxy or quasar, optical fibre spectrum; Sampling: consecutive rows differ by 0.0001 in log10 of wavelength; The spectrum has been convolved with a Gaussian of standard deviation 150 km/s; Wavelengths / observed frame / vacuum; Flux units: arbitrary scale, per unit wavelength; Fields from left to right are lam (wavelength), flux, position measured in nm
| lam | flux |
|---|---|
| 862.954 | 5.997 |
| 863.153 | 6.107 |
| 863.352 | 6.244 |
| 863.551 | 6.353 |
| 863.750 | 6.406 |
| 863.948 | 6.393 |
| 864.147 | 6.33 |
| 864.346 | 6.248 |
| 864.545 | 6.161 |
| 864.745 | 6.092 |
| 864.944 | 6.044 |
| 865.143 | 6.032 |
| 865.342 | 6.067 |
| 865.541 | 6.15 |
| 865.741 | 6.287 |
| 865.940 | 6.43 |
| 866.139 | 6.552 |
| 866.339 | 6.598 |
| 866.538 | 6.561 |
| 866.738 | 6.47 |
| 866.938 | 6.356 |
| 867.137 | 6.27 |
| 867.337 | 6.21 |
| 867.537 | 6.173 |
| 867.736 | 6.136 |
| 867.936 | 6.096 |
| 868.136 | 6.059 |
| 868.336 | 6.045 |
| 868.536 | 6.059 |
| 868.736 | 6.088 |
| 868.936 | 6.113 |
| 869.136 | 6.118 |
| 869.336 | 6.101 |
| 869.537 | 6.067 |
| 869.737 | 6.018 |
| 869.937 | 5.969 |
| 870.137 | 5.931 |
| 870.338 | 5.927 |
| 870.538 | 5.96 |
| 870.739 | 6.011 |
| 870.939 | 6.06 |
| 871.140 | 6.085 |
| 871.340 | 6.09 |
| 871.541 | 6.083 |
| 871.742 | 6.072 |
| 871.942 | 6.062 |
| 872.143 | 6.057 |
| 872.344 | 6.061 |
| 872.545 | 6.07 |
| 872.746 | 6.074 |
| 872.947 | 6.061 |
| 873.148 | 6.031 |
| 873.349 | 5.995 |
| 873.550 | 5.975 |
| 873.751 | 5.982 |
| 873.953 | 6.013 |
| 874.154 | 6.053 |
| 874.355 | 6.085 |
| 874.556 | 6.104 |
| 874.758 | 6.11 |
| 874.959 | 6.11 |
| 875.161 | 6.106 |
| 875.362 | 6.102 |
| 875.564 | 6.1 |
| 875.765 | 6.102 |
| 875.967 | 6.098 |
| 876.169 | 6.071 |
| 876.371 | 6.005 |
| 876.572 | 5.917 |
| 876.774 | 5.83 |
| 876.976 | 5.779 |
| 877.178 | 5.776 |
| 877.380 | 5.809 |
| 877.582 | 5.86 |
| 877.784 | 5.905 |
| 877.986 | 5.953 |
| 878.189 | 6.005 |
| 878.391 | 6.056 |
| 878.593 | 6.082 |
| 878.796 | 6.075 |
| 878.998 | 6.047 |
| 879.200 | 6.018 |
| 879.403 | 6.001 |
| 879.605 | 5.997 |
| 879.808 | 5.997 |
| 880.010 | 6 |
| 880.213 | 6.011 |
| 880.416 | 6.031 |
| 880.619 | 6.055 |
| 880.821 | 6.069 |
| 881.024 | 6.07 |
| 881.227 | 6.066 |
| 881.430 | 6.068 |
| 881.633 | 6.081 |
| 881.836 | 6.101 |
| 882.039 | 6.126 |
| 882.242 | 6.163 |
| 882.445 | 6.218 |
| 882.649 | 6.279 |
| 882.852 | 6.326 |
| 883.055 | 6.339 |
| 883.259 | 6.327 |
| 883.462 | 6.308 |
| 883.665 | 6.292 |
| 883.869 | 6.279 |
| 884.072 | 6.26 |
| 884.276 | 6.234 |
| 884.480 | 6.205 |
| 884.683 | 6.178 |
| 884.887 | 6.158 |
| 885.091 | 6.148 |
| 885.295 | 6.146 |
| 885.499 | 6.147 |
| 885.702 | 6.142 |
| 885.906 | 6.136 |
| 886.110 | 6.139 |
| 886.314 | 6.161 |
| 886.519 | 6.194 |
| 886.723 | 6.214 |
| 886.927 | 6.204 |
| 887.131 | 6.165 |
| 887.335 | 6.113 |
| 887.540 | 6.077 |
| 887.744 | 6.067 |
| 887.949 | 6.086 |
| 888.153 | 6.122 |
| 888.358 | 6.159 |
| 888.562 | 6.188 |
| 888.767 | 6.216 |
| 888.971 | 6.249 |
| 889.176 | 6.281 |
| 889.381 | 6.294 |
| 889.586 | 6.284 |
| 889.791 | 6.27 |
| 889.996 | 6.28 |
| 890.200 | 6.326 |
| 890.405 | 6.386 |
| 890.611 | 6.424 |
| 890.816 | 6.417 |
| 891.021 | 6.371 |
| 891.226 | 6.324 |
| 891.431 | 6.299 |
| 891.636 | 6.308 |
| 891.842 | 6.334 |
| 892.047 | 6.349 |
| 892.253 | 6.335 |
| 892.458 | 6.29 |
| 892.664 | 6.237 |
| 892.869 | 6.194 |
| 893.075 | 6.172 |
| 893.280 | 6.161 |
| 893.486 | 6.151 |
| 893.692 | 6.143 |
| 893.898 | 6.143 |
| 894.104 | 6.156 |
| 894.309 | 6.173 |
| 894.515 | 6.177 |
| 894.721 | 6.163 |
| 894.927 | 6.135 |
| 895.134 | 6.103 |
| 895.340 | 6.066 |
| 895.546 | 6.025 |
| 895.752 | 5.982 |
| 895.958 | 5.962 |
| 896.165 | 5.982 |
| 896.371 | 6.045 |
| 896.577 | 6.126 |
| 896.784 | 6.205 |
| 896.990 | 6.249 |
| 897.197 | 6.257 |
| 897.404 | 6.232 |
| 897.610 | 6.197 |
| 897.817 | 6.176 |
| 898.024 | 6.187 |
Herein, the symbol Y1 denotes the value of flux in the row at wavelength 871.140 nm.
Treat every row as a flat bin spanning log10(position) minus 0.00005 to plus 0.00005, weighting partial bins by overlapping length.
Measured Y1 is 6.085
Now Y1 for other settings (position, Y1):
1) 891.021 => 6.371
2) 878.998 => 6.047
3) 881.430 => 6.068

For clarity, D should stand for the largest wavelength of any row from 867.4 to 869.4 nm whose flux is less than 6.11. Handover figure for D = 869.336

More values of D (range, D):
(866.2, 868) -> 867.936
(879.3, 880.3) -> 880.213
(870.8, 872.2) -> 872.143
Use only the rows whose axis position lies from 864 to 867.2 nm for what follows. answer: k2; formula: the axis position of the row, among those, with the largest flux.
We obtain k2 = 866.339 nm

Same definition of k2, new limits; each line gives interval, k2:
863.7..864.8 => 863.750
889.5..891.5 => 890.611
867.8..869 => 868.936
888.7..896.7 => 890.611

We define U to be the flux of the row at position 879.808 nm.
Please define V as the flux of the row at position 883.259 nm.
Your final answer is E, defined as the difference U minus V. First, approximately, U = 5.997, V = 6.327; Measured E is -0.33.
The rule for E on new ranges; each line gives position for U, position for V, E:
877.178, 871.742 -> -0.30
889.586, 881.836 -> 0.18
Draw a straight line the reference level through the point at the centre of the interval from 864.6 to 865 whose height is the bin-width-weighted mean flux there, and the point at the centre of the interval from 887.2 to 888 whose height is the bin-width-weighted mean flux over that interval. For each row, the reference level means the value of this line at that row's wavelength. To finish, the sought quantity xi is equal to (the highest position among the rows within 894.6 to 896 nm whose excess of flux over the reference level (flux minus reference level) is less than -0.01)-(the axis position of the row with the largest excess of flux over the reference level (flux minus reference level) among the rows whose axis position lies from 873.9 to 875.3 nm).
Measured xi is 21.20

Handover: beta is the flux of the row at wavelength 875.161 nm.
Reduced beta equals 6.106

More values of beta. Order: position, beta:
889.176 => 6.281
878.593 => 6.082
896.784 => 6.205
